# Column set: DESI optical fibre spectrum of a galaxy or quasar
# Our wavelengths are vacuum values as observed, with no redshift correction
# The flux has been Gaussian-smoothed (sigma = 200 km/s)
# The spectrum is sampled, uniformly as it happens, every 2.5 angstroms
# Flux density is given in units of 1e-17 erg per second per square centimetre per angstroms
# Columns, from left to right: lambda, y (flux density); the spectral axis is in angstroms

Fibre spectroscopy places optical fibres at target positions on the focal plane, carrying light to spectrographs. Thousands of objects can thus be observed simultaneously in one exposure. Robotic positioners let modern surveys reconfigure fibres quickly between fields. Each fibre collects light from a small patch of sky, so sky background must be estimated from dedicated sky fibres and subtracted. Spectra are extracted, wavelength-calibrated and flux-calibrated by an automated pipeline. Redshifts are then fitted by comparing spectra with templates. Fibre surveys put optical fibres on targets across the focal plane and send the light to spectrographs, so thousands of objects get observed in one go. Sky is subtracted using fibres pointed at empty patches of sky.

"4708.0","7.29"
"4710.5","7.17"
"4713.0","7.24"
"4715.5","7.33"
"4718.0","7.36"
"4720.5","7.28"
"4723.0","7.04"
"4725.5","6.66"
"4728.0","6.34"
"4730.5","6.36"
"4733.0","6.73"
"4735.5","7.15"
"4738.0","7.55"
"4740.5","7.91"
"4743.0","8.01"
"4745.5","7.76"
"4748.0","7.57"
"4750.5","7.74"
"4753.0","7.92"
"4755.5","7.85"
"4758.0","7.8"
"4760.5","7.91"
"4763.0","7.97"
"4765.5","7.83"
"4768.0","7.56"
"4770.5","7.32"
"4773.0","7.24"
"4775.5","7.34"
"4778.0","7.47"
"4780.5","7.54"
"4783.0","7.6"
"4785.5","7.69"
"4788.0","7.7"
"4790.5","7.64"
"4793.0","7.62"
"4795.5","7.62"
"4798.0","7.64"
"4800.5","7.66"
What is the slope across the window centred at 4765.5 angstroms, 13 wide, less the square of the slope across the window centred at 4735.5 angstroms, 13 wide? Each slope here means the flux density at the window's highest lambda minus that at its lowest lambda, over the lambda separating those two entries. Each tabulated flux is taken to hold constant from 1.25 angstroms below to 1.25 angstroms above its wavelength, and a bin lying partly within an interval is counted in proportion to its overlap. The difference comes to -0.083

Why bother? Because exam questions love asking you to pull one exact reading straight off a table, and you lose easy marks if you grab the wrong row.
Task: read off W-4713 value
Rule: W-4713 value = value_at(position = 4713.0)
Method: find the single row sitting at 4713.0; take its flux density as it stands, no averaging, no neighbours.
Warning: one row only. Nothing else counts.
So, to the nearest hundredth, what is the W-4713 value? 7.24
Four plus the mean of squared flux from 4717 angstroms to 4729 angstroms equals 52.3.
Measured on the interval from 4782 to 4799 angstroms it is 62.4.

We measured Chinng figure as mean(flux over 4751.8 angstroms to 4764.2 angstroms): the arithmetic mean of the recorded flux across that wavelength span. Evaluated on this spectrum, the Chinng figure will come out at 7.89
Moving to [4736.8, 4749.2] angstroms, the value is 7.76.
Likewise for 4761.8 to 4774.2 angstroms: 7.58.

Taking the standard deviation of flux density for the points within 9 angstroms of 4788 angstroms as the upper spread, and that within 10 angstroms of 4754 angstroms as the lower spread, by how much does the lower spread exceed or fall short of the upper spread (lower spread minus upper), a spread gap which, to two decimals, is 0.07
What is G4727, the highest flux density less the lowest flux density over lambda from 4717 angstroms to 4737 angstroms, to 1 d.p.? 1.0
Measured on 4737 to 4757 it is 0.5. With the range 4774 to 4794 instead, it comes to 0.4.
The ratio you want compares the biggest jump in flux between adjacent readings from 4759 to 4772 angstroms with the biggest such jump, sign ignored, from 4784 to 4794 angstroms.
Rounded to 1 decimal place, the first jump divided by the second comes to 4.5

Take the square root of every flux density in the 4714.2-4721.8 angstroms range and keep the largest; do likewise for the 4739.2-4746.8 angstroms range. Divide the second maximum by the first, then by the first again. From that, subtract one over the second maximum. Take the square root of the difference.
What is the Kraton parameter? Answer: 0.177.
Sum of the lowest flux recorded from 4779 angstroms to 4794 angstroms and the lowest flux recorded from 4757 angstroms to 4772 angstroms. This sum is 14.86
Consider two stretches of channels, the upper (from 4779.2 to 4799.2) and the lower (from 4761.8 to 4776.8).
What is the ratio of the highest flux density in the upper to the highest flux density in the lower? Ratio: 0.97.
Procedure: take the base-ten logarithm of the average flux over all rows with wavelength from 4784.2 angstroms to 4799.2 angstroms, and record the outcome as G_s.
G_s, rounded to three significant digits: 0.884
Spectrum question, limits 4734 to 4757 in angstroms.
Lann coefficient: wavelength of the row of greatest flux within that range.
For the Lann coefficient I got 4743.0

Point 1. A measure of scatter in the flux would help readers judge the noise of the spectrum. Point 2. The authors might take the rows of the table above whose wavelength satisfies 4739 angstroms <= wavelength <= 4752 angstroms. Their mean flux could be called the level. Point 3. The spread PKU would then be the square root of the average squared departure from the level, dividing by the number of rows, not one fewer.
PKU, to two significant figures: 0.15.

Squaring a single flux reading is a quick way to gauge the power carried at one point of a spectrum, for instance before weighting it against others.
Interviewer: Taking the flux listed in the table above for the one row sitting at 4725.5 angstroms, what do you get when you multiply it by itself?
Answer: 44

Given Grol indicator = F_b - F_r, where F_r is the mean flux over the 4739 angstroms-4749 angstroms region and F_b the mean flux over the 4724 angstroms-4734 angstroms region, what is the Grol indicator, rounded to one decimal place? -1.3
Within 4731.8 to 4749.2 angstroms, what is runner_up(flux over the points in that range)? 7.91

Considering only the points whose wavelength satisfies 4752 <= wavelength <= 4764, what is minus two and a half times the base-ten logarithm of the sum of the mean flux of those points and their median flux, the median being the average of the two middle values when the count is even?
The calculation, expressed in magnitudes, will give -3.00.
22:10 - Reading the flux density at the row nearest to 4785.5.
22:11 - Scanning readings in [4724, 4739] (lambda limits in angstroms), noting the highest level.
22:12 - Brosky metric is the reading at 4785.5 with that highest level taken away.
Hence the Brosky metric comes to 0.1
